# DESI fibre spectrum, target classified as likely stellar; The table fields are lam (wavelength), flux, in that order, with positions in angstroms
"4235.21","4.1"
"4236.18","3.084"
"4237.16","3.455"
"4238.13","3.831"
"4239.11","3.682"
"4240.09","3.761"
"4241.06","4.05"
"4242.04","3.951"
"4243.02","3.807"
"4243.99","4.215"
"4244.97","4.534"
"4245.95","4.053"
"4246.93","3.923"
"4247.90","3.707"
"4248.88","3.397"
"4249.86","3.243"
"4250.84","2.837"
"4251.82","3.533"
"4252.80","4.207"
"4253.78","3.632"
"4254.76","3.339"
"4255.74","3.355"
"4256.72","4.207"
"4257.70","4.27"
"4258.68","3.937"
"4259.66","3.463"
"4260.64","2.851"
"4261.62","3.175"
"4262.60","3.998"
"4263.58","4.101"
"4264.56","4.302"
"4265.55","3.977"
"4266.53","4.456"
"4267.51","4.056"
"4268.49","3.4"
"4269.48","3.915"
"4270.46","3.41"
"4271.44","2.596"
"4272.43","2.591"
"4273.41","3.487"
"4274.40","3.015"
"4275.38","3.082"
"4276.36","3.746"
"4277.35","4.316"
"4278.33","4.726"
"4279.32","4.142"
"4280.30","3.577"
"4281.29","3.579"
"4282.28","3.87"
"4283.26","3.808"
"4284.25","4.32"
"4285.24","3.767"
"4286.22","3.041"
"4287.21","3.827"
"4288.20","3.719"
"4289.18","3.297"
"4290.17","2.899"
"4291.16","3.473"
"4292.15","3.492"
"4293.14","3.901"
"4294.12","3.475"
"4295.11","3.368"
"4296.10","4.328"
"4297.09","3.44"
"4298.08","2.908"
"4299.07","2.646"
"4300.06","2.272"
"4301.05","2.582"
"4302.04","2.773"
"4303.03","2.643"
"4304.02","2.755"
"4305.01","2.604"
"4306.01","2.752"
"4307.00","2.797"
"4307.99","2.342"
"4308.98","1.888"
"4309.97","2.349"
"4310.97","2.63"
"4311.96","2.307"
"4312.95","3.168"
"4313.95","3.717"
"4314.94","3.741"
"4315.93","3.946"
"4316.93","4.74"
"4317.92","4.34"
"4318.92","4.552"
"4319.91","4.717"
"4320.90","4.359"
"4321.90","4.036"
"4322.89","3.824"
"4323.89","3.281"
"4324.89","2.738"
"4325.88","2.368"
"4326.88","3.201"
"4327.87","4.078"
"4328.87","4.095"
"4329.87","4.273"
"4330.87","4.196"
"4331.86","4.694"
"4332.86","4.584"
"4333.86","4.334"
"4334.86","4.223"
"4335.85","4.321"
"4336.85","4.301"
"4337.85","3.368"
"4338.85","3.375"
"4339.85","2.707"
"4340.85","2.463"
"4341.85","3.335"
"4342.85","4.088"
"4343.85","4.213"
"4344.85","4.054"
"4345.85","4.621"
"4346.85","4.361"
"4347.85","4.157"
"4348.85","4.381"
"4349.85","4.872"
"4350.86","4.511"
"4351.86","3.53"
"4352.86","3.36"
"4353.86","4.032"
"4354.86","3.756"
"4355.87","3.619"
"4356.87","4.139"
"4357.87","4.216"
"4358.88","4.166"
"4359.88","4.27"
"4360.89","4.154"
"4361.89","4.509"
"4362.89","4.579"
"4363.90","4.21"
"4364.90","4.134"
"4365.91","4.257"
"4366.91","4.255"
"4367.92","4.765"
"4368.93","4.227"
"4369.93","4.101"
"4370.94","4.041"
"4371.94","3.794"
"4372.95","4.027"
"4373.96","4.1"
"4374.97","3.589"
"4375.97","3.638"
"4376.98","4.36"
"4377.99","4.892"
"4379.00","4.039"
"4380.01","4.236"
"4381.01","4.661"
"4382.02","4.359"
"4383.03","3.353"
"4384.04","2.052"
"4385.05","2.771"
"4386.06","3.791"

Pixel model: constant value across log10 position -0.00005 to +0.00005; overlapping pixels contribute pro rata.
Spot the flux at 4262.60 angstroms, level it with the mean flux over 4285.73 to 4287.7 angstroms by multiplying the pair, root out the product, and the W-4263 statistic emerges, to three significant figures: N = 3.71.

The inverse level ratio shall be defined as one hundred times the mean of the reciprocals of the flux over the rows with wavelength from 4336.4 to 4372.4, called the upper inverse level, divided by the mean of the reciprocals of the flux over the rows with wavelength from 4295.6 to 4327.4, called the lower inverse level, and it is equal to 77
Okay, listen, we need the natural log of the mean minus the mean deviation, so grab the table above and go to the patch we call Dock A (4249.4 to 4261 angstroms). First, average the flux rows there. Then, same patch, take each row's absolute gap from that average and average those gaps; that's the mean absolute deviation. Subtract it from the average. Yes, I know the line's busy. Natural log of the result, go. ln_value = 1.2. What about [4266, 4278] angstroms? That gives 1.1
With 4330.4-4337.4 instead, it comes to 1.4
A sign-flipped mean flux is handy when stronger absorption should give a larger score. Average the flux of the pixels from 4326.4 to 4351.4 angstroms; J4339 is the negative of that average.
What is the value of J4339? -4.0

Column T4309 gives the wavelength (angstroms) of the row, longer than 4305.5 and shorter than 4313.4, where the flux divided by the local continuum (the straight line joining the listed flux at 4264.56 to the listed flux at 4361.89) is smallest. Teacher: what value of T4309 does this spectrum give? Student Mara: 4308.98 angstroms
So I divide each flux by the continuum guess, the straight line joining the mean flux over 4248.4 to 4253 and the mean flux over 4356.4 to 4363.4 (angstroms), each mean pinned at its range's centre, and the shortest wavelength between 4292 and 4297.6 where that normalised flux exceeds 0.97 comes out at 4293.14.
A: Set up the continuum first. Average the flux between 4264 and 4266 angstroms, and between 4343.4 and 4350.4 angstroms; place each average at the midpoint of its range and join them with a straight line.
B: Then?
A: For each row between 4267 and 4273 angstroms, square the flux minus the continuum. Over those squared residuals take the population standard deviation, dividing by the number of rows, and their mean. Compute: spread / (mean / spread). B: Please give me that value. 1.1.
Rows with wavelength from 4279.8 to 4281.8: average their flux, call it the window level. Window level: 3.6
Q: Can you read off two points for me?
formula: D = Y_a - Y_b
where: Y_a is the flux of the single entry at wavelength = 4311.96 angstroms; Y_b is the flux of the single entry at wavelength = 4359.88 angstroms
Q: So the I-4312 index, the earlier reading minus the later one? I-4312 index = -2.0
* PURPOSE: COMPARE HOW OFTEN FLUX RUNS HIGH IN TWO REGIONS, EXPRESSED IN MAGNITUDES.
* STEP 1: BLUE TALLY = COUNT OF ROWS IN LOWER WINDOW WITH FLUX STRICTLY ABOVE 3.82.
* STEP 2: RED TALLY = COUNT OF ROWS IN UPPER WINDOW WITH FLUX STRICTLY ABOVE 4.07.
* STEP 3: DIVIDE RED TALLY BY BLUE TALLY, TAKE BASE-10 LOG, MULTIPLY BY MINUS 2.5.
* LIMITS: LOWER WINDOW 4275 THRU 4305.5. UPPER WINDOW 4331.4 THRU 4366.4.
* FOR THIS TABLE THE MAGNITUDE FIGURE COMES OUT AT -1.2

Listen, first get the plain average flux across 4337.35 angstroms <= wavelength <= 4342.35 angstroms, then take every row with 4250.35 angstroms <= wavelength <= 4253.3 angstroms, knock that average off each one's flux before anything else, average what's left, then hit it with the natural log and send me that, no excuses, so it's -0.74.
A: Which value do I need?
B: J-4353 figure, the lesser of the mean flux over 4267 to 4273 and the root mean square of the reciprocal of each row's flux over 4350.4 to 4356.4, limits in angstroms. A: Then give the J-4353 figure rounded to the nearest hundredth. 0.27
